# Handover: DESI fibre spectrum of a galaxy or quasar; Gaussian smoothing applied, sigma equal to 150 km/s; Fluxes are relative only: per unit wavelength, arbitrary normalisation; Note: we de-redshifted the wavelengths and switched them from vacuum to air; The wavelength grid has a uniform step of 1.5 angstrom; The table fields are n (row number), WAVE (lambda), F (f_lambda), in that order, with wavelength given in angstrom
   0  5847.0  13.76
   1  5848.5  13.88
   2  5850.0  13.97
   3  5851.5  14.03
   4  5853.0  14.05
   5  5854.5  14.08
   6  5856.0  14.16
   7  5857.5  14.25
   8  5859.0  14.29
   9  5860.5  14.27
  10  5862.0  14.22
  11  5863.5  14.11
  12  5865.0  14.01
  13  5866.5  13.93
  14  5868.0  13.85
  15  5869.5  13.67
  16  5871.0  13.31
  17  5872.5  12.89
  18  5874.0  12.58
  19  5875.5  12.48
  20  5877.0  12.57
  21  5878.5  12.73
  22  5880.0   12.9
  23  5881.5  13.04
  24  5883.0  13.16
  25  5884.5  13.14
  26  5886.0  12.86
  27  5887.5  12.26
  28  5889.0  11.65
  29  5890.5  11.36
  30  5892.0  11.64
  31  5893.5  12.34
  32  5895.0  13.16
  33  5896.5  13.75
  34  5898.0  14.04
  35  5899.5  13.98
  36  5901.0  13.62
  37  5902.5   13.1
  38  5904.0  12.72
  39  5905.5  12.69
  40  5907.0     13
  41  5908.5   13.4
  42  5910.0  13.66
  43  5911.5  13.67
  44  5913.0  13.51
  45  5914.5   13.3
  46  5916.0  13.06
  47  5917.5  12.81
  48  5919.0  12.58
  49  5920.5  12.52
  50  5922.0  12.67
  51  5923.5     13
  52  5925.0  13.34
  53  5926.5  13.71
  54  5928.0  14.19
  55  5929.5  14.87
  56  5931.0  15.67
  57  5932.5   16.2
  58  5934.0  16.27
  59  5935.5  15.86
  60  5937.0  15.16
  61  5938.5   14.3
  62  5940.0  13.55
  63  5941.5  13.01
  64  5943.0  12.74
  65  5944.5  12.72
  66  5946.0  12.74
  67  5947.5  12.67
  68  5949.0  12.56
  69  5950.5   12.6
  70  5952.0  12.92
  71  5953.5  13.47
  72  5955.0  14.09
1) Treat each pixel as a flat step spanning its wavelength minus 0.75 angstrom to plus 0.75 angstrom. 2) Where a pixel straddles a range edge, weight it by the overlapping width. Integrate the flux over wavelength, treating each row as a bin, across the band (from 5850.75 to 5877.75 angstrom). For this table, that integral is 370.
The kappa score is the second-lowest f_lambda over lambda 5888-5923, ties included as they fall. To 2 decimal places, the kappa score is 11.64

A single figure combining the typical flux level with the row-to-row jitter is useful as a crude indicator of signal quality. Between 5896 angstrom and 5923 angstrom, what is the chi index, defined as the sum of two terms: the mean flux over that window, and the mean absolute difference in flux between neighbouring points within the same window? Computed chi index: 13.5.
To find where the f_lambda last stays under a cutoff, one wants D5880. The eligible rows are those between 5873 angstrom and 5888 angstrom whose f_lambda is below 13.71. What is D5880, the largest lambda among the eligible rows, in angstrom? 5887.5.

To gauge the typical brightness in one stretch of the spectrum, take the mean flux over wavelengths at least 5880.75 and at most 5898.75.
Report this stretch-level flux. 12.7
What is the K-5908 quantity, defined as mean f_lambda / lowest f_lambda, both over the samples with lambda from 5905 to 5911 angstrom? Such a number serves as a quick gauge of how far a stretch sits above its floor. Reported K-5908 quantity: 1.04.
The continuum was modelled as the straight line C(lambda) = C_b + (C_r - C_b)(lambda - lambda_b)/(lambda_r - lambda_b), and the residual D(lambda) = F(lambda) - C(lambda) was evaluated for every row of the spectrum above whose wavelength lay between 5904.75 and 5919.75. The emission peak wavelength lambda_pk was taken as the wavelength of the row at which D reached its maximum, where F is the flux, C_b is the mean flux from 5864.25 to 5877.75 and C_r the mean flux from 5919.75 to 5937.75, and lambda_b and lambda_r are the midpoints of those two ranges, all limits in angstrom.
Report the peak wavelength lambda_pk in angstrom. 5910.0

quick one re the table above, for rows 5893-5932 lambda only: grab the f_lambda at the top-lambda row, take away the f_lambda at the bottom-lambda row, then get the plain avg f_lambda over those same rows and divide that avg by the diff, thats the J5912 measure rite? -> 4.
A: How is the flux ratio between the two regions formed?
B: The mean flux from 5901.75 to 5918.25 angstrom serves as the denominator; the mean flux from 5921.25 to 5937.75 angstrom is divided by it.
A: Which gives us 1.11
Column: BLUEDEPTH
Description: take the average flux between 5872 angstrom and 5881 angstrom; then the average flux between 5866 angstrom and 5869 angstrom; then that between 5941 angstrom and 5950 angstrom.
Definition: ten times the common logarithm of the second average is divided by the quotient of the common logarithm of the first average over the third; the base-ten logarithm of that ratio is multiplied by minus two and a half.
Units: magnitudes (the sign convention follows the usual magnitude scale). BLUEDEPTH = -5.30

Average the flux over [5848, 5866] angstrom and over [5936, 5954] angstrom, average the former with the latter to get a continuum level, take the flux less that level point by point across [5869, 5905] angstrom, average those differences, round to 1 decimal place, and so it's -0.8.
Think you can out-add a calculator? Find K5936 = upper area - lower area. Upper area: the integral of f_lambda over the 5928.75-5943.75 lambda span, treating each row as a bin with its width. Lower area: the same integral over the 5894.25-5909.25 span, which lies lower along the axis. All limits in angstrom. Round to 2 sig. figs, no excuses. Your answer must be 21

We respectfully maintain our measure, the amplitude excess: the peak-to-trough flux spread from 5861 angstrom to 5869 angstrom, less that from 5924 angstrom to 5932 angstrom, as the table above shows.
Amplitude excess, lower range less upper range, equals -2.0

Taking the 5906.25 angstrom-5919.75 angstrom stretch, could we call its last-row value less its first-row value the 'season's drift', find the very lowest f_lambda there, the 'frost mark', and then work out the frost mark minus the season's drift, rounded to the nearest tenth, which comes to 13.0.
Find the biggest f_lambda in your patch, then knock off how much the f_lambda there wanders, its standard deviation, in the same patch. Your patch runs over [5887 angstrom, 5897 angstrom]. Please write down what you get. 12.9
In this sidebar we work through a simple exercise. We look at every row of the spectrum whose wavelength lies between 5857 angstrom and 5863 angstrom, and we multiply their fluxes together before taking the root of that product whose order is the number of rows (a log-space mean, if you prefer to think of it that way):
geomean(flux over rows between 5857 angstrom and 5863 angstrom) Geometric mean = 14.3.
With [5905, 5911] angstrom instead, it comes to 13.2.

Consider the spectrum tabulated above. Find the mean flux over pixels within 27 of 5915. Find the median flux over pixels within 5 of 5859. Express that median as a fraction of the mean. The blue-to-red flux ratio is 1.05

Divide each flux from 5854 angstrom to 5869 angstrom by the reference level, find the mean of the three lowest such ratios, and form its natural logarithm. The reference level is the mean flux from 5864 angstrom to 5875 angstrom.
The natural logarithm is 0.03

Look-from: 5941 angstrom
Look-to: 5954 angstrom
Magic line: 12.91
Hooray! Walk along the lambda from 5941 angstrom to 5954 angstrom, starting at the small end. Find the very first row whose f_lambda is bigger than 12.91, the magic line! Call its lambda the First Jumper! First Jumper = 5941.5 angstrom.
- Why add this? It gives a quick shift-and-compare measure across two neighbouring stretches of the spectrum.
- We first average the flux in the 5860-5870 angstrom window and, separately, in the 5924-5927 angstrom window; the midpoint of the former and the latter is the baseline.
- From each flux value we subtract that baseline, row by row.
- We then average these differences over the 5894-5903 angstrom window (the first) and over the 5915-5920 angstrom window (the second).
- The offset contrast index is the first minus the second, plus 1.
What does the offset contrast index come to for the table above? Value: 1.8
